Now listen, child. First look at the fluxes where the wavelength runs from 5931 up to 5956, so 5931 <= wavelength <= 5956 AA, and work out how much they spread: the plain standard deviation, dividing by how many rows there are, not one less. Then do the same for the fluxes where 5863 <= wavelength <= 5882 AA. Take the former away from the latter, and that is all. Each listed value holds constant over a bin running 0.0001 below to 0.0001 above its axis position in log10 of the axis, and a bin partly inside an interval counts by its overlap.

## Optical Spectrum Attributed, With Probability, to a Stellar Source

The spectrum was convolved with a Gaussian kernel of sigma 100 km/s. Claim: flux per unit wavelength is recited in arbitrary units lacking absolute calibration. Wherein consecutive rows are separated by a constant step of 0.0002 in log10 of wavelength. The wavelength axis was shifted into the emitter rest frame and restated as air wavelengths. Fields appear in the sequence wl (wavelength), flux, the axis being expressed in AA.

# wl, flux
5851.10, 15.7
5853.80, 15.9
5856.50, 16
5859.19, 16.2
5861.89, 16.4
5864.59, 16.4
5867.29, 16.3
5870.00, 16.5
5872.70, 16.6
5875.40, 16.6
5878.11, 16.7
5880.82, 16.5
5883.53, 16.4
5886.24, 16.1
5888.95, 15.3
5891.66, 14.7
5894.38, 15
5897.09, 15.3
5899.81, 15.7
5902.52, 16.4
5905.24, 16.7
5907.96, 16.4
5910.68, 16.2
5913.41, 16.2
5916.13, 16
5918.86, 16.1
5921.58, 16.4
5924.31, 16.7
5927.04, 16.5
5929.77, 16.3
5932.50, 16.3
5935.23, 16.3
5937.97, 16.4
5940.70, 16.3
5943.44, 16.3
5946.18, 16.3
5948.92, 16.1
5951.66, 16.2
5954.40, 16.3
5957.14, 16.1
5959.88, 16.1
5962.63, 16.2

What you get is 0.0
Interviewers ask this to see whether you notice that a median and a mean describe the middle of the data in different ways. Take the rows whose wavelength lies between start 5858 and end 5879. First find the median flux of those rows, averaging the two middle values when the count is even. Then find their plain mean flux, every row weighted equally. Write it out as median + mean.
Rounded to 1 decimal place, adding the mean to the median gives 32.9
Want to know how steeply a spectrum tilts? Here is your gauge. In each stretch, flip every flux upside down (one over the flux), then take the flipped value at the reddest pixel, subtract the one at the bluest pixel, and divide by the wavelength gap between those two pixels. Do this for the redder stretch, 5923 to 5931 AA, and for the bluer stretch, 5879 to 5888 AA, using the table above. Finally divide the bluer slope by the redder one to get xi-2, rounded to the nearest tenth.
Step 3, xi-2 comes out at 1.0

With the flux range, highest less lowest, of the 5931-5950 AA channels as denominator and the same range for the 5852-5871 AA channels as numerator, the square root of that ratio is 1.4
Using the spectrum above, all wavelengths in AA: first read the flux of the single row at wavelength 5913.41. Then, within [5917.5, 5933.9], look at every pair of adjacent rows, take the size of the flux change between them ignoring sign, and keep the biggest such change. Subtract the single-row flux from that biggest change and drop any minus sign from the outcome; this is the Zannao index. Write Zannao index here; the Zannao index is 15.9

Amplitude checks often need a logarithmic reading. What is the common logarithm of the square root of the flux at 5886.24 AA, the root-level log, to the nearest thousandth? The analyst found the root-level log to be 0.603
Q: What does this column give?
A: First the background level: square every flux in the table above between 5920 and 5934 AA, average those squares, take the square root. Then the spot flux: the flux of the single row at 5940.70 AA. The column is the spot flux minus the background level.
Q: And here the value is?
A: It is -0.14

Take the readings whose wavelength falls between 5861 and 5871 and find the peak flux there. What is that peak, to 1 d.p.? 16.5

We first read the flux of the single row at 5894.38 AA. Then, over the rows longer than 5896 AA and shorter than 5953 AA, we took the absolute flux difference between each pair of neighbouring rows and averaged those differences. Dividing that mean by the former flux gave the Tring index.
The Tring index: 0.0123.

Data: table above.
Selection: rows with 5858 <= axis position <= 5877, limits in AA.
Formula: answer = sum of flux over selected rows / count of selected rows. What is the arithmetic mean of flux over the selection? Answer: 16.4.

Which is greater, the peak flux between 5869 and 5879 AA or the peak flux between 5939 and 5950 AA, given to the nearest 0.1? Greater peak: 16.7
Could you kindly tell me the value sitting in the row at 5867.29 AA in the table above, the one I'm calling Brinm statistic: 16.3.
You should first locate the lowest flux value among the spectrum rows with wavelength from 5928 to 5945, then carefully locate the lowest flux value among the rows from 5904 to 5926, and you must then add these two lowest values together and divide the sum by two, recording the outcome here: 16.15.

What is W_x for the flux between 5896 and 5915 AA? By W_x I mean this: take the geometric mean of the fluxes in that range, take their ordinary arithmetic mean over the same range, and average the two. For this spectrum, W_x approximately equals 16.1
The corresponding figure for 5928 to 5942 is 16.3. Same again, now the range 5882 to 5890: 15.9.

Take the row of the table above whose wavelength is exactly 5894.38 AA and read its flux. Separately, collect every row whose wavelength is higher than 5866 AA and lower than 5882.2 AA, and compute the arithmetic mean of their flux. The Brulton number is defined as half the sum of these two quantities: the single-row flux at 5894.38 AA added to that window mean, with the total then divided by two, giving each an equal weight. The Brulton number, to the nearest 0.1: 15.8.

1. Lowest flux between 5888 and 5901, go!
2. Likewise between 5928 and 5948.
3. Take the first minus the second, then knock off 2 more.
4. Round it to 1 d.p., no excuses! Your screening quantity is -3.6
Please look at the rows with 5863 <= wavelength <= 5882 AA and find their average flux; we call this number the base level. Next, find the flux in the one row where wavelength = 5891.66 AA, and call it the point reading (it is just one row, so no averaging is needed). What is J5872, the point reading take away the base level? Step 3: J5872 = -1.81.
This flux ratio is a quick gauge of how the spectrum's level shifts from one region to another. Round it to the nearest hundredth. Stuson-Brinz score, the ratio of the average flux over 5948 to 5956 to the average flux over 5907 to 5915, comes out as 1.00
